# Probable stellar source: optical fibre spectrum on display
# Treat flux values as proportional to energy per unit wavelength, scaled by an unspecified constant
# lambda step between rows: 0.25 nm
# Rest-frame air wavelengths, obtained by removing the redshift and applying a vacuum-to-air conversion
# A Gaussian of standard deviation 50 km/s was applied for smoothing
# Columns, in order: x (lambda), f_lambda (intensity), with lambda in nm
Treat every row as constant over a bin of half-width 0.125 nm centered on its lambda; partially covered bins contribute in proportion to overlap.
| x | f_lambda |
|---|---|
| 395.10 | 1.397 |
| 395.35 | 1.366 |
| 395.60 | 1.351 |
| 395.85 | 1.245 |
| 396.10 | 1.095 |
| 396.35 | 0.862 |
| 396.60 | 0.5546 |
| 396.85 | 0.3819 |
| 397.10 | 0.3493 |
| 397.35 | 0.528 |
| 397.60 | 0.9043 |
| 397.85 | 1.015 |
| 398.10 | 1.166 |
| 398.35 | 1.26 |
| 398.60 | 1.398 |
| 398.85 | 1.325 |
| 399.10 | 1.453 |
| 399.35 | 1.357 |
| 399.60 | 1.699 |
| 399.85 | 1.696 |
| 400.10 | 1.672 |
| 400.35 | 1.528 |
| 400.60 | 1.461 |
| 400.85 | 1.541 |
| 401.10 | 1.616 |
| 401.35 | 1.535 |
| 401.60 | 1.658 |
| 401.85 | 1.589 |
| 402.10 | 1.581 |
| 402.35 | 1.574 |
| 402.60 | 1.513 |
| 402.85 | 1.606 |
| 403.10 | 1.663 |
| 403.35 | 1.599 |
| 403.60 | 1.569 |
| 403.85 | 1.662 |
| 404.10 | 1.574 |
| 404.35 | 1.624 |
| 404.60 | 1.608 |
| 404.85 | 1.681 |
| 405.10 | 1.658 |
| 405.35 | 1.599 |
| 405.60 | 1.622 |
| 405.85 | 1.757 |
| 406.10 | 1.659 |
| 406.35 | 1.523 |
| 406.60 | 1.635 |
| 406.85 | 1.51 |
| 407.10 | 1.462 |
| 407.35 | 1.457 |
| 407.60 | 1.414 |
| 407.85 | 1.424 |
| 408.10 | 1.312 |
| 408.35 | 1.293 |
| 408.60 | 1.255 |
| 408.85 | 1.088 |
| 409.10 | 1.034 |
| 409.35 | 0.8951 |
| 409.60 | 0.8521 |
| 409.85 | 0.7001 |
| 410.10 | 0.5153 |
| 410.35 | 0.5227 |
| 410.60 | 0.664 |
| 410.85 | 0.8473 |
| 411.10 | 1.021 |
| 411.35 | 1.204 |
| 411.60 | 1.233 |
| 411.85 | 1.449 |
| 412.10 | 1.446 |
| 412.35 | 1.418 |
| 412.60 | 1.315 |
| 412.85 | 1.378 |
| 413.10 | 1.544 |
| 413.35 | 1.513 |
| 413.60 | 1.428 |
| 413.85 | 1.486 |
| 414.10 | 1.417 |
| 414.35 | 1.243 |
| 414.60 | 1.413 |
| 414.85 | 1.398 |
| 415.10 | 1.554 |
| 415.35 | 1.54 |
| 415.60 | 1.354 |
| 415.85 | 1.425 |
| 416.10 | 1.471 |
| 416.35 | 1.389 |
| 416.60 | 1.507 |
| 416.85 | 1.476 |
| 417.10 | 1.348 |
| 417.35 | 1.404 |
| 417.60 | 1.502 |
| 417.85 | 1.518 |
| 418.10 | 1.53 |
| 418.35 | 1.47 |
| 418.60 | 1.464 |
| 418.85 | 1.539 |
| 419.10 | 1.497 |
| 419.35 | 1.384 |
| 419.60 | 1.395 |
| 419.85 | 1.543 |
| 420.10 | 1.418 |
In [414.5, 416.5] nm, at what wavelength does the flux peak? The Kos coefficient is 415.10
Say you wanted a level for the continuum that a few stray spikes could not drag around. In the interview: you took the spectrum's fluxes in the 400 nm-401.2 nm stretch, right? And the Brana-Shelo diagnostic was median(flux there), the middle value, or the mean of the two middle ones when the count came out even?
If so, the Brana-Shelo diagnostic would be 1.54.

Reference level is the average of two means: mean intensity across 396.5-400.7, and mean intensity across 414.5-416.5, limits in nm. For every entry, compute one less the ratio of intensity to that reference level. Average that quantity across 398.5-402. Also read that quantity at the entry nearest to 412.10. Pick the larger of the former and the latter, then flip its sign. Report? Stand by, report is 0.11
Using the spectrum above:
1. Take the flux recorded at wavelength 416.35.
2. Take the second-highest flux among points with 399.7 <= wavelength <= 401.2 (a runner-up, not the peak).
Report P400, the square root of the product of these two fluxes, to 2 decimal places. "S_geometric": 1.52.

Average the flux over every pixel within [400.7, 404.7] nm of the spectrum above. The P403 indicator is 1.6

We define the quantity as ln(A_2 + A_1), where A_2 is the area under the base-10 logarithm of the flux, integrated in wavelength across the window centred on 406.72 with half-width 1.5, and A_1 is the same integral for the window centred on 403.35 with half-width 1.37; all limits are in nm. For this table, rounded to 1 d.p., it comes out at 0.1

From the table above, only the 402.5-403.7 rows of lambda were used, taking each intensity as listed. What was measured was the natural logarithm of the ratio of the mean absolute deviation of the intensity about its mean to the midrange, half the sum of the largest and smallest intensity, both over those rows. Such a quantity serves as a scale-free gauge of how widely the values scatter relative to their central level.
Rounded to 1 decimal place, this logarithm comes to -3.7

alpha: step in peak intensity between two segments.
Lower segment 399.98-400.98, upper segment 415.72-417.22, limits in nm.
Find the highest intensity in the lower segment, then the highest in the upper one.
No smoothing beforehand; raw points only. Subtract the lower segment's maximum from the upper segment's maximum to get -0.2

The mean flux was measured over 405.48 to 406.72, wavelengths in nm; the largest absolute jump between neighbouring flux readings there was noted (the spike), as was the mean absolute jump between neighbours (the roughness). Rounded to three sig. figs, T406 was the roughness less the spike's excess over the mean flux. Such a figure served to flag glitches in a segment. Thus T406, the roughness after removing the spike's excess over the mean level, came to 1.62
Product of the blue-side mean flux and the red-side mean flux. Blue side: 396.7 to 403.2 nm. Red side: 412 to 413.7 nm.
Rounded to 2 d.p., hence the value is 1.93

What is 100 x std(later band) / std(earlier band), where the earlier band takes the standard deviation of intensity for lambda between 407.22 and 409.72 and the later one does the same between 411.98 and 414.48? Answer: 41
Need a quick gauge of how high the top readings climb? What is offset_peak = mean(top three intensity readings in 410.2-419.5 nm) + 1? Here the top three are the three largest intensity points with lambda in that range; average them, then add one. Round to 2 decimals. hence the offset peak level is 2.55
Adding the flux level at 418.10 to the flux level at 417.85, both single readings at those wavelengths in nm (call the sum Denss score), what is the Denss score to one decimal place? 3.0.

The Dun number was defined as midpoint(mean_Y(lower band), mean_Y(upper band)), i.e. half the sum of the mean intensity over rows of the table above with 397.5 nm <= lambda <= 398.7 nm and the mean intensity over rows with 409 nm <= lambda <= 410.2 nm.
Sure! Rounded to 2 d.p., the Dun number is 0.97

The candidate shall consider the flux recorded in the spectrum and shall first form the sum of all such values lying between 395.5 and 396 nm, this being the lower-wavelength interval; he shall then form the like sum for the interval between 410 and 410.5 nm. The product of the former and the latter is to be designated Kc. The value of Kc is 2.7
